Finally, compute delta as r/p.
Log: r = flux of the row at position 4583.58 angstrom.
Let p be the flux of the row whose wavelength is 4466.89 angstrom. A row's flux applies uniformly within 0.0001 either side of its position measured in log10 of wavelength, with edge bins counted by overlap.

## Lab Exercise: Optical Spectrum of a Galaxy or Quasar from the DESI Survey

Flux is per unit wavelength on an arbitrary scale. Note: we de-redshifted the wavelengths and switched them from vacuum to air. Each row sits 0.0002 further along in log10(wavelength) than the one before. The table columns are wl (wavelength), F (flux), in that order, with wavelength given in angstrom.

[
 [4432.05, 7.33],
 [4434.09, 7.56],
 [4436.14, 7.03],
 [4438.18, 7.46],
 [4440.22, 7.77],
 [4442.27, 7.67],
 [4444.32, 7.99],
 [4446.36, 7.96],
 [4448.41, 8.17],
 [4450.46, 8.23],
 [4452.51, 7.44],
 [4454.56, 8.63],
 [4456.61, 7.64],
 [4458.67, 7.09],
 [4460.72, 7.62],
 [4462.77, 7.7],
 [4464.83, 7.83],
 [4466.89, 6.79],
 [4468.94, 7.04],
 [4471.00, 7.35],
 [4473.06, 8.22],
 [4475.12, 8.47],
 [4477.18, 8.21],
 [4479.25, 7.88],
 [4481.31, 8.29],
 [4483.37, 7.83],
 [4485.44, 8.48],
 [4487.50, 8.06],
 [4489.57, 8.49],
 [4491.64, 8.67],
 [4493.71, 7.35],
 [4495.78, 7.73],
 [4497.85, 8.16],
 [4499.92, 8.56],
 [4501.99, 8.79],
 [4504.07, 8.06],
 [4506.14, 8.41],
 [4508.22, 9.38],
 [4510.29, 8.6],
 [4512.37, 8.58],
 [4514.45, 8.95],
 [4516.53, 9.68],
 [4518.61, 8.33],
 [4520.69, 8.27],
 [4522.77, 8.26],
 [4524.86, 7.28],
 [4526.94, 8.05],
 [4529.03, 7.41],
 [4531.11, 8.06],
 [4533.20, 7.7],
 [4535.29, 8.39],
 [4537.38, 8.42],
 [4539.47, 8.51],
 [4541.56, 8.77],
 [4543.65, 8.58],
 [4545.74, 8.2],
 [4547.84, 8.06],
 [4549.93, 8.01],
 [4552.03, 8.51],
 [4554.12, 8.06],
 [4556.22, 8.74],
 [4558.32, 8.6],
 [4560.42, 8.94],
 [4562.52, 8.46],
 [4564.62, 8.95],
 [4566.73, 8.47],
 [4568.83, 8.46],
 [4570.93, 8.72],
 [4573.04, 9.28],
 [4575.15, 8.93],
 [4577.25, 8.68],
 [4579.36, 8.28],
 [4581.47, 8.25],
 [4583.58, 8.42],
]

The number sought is 1.24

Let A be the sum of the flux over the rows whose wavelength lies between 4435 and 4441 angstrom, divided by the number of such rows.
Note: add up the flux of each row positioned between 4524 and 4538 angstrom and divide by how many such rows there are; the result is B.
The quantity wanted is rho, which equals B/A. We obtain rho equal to 1.06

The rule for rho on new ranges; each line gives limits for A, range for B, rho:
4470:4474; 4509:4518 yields 1.15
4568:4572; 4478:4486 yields 0.95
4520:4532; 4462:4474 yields 0.95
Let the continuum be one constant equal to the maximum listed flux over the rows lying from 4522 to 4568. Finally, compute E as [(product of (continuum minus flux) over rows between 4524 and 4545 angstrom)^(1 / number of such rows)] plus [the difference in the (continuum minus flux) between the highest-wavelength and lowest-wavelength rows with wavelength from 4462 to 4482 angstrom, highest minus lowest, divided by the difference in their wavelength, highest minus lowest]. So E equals 0.65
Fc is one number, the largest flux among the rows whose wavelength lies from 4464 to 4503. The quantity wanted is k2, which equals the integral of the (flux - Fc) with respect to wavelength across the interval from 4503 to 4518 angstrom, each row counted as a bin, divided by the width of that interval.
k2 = 0.01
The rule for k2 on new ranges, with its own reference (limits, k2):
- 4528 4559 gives -0.53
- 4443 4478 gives -1.01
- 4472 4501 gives -0.62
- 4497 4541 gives -0.41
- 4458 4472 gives -1.44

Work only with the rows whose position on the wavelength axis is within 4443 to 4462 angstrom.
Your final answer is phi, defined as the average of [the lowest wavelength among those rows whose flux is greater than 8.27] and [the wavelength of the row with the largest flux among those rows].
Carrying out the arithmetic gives 4454.6 angstrom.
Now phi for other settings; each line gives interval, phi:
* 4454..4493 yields 4473.1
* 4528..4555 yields 4538.4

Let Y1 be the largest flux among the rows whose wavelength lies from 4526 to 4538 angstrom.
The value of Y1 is 8.42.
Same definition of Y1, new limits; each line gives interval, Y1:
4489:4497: 8.67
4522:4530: 8.26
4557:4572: 8.95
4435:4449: 8.17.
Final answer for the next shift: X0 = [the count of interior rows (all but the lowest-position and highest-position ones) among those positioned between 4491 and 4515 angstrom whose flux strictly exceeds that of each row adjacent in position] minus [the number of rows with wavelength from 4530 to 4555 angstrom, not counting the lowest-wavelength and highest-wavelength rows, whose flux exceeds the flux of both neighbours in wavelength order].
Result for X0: 0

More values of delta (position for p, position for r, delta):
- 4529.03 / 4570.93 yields 1.18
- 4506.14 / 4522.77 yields 0.98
